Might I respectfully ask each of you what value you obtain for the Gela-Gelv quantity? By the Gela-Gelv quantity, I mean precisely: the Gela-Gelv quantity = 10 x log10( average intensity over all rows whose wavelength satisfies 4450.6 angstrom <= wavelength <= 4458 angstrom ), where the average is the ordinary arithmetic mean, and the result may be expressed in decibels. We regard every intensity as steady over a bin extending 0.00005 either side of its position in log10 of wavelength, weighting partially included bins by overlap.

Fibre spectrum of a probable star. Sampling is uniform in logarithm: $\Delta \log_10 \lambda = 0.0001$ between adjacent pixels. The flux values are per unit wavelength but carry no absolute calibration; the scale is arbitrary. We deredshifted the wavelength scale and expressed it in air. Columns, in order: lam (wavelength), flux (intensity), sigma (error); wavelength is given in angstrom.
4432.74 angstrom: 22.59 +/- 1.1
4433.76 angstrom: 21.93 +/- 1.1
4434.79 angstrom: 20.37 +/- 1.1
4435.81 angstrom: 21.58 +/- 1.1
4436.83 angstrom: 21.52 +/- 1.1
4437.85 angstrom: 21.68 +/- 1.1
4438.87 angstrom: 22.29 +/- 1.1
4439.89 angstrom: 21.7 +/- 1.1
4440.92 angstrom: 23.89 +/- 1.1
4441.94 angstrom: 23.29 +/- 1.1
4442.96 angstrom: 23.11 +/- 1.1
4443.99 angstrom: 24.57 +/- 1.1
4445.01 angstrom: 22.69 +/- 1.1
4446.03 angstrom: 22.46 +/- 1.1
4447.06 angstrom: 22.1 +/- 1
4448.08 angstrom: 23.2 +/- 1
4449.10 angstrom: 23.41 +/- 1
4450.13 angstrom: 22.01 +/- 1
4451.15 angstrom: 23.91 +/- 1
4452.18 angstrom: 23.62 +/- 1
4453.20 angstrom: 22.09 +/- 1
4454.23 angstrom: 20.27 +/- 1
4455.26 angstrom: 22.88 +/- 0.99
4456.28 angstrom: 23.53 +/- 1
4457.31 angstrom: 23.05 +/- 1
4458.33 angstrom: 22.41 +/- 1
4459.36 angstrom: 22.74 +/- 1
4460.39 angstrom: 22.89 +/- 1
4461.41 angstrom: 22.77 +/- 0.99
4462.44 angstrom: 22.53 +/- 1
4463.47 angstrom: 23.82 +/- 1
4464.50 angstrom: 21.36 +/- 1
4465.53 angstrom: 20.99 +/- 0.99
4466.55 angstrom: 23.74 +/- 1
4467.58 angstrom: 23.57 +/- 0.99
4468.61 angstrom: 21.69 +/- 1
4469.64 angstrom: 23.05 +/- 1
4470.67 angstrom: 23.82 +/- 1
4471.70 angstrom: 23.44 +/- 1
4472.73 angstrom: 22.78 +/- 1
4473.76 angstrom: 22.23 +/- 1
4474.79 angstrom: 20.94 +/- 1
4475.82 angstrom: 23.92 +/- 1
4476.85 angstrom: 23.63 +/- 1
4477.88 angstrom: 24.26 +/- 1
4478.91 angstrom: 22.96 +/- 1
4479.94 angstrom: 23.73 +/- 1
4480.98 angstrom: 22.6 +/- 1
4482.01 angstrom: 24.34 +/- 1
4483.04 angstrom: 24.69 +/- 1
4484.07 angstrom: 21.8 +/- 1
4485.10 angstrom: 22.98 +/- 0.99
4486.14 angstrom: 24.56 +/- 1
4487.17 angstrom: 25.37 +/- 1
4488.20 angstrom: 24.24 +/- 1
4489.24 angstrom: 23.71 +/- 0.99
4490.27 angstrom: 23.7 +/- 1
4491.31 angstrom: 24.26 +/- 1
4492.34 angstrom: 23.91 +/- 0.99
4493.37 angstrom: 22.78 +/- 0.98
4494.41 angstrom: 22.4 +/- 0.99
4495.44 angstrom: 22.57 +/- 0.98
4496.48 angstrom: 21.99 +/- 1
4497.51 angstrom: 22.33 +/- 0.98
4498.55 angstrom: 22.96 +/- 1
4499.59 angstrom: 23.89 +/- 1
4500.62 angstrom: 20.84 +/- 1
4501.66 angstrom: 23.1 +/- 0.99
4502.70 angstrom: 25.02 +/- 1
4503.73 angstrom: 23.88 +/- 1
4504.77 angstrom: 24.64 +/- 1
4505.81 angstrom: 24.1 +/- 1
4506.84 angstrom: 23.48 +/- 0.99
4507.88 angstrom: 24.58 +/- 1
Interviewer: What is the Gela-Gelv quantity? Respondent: 13.6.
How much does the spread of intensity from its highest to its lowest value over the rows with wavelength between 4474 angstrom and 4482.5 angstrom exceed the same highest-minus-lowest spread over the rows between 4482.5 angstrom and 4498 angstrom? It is -0.17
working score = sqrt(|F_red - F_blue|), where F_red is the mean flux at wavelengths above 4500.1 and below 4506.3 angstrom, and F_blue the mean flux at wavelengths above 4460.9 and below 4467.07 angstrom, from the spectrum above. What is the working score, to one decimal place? 1.0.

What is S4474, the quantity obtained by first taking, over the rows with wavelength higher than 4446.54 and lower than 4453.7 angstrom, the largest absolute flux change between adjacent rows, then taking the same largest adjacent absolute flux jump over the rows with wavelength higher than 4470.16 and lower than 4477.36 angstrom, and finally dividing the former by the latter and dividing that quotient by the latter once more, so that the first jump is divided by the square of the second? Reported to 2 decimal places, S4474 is 0.21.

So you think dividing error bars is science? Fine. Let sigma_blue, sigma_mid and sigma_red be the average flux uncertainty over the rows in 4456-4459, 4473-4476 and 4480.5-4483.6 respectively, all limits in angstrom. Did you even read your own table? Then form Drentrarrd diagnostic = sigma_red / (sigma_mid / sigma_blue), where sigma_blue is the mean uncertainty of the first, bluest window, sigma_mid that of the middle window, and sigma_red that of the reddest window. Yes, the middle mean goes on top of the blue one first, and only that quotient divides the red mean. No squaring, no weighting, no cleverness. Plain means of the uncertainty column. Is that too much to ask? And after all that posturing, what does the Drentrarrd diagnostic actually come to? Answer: 1.00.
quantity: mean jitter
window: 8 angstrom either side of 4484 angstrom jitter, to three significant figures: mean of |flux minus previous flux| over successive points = 1.04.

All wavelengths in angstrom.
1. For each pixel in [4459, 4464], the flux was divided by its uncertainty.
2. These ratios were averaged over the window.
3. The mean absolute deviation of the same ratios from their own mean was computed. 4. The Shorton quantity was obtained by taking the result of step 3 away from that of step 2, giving 22.7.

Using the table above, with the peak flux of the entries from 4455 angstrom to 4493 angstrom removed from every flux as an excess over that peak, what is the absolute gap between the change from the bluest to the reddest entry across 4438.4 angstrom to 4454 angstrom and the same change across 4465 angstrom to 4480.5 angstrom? 2.94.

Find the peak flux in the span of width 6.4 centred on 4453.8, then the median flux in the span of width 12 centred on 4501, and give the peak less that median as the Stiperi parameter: 0.62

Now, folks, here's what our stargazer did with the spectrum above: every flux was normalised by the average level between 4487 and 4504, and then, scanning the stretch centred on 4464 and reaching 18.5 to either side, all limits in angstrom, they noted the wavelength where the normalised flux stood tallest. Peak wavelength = 4482.01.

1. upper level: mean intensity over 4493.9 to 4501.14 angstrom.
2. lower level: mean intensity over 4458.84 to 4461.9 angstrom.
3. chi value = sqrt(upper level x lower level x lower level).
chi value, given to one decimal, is 108.0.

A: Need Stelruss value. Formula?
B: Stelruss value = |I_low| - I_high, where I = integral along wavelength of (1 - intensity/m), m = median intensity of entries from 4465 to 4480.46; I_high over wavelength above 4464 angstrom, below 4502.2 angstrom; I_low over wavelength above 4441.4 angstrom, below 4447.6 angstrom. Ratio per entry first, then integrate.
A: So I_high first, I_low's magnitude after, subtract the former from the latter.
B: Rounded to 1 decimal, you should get -0.4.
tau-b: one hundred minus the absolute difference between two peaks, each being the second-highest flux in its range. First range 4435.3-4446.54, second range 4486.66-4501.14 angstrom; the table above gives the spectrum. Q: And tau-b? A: 99.6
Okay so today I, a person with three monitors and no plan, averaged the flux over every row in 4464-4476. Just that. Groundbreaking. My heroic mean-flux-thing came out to 22.6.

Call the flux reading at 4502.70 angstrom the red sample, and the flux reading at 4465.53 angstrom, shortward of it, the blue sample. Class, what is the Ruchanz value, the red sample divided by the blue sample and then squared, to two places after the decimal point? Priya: 1.42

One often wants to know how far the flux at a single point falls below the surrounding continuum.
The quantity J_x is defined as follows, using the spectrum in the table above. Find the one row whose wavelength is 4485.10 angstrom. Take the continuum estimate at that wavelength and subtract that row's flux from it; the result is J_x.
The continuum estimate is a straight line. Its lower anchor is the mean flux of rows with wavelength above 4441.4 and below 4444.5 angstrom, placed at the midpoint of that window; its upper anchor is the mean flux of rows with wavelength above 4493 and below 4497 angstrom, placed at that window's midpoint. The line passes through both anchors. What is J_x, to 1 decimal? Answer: -0.3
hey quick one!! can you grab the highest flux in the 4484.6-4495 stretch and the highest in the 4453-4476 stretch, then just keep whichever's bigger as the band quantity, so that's 25.4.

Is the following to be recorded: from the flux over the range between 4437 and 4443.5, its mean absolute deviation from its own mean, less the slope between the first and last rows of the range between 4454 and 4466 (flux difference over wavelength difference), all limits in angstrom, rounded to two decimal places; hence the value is 0.71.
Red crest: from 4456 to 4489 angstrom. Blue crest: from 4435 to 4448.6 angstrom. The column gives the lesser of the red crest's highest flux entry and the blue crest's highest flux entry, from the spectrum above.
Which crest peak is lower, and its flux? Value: 24.6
